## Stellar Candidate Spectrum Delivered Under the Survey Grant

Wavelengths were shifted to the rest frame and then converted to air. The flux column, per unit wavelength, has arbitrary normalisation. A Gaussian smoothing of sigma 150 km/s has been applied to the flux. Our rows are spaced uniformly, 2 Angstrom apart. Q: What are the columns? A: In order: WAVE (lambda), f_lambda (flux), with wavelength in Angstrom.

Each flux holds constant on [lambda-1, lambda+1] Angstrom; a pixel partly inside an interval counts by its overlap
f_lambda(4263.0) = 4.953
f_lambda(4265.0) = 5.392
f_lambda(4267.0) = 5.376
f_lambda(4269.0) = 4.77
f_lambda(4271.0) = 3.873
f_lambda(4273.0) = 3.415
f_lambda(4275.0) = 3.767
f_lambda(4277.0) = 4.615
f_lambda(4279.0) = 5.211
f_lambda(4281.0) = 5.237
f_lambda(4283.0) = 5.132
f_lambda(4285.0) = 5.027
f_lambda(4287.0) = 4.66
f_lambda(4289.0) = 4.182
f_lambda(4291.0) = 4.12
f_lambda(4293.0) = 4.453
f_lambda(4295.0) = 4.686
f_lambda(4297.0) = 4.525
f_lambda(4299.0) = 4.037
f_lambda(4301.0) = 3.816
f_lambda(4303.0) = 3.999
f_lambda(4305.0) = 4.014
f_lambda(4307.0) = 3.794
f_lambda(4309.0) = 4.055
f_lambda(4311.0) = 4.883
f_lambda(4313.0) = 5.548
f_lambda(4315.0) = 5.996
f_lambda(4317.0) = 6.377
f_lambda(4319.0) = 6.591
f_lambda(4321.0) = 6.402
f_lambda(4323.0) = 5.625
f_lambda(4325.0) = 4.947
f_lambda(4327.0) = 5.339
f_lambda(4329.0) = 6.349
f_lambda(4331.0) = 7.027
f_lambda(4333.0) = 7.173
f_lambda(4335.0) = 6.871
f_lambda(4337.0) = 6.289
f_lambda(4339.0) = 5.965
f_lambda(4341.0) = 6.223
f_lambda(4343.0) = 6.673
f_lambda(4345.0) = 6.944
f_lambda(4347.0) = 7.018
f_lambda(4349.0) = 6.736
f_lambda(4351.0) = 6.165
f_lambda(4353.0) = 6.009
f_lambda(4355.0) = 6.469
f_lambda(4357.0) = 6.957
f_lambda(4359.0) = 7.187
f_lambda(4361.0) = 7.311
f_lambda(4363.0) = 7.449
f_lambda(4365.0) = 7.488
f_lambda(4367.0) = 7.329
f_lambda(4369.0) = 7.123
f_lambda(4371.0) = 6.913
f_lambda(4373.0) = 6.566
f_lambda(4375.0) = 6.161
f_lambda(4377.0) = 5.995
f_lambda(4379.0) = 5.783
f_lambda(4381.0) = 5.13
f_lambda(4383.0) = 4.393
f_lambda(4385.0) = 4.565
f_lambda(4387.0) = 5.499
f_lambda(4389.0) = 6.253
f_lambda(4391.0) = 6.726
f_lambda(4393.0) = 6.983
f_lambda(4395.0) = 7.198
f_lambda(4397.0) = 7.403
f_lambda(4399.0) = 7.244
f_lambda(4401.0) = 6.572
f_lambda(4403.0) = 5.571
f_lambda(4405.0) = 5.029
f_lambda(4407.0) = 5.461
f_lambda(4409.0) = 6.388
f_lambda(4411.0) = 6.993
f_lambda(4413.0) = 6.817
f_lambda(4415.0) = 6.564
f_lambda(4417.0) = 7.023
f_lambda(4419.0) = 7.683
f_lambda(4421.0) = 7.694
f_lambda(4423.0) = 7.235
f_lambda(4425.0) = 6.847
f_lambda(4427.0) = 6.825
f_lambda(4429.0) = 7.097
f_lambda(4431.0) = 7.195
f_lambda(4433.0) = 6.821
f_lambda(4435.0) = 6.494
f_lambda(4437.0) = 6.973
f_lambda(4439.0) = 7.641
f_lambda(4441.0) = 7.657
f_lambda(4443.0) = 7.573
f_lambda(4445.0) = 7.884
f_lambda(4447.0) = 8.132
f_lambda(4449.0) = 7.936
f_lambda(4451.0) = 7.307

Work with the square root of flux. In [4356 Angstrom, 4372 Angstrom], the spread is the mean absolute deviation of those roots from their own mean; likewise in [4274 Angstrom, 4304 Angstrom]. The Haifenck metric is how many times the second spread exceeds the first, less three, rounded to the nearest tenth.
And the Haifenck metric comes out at 0.0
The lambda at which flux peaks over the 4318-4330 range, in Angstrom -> 4319.0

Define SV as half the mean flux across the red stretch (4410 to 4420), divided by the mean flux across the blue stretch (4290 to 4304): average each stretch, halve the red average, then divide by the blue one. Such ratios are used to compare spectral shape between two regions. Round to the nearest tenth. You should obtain 0.8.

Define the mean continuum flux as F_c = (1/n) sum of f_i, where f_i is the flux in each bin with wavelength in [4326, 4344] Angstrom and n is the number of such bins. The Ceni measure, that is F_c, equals 6.4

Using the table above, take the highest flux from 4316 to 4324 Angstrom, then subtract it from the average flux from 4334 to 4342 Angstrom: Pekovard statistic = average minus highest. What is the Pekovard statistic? -0.3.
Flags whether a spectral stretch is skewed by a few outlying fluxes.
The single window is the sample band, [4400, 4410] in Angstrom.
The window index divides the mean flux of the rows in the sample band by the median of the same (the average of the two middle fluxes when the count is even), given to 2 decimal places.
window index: 1.04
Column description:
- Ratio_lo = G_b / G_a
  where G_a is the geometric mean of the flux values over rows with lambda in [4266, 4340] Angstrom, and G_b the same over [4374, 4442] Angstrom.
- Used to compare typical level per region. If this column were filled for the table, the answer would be 1.30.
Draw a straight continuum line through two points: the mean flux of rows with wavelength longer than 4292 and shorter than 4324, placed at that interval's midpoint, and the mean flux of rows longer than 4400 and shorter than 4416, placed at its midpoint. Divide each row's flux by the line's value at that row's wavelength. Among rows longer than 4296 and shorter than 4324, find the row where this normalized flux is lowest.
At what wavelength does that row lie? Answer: 4307.0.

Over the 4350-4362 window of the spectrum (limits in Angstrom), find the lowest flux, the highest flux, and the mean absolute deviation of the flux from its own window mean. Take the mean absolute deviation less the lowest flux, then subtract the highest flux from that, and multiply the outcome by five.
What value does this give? -64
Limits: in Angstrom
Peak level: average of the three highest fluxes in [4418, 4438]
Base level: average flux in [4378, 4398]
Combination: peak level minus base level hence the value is 1.5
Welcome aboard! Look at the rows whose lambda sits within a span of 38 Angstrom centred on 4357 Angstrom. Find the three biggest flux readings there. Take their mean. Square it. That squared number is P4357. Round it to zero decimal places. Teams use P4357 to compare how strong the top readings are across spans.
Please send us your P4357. 55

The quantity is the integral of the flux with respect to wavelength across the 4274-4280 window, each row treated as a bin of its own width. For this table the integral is 27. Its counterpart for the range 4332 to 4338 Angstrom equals 41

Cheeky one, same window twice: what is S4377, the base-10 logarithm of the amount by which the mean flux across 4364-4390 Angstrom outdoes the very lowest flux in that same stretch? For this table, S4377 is 0.2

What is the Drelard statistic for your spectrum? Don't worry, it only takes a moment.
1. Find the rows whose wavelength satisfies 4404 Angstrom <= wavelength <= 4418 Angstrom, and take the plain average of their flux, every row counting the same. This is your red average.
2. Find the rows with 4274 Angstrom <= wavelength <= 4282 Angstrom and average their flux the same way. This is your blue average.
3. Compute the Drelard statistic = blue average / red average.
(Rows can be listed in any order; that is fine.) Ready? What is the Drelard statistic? 0.744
